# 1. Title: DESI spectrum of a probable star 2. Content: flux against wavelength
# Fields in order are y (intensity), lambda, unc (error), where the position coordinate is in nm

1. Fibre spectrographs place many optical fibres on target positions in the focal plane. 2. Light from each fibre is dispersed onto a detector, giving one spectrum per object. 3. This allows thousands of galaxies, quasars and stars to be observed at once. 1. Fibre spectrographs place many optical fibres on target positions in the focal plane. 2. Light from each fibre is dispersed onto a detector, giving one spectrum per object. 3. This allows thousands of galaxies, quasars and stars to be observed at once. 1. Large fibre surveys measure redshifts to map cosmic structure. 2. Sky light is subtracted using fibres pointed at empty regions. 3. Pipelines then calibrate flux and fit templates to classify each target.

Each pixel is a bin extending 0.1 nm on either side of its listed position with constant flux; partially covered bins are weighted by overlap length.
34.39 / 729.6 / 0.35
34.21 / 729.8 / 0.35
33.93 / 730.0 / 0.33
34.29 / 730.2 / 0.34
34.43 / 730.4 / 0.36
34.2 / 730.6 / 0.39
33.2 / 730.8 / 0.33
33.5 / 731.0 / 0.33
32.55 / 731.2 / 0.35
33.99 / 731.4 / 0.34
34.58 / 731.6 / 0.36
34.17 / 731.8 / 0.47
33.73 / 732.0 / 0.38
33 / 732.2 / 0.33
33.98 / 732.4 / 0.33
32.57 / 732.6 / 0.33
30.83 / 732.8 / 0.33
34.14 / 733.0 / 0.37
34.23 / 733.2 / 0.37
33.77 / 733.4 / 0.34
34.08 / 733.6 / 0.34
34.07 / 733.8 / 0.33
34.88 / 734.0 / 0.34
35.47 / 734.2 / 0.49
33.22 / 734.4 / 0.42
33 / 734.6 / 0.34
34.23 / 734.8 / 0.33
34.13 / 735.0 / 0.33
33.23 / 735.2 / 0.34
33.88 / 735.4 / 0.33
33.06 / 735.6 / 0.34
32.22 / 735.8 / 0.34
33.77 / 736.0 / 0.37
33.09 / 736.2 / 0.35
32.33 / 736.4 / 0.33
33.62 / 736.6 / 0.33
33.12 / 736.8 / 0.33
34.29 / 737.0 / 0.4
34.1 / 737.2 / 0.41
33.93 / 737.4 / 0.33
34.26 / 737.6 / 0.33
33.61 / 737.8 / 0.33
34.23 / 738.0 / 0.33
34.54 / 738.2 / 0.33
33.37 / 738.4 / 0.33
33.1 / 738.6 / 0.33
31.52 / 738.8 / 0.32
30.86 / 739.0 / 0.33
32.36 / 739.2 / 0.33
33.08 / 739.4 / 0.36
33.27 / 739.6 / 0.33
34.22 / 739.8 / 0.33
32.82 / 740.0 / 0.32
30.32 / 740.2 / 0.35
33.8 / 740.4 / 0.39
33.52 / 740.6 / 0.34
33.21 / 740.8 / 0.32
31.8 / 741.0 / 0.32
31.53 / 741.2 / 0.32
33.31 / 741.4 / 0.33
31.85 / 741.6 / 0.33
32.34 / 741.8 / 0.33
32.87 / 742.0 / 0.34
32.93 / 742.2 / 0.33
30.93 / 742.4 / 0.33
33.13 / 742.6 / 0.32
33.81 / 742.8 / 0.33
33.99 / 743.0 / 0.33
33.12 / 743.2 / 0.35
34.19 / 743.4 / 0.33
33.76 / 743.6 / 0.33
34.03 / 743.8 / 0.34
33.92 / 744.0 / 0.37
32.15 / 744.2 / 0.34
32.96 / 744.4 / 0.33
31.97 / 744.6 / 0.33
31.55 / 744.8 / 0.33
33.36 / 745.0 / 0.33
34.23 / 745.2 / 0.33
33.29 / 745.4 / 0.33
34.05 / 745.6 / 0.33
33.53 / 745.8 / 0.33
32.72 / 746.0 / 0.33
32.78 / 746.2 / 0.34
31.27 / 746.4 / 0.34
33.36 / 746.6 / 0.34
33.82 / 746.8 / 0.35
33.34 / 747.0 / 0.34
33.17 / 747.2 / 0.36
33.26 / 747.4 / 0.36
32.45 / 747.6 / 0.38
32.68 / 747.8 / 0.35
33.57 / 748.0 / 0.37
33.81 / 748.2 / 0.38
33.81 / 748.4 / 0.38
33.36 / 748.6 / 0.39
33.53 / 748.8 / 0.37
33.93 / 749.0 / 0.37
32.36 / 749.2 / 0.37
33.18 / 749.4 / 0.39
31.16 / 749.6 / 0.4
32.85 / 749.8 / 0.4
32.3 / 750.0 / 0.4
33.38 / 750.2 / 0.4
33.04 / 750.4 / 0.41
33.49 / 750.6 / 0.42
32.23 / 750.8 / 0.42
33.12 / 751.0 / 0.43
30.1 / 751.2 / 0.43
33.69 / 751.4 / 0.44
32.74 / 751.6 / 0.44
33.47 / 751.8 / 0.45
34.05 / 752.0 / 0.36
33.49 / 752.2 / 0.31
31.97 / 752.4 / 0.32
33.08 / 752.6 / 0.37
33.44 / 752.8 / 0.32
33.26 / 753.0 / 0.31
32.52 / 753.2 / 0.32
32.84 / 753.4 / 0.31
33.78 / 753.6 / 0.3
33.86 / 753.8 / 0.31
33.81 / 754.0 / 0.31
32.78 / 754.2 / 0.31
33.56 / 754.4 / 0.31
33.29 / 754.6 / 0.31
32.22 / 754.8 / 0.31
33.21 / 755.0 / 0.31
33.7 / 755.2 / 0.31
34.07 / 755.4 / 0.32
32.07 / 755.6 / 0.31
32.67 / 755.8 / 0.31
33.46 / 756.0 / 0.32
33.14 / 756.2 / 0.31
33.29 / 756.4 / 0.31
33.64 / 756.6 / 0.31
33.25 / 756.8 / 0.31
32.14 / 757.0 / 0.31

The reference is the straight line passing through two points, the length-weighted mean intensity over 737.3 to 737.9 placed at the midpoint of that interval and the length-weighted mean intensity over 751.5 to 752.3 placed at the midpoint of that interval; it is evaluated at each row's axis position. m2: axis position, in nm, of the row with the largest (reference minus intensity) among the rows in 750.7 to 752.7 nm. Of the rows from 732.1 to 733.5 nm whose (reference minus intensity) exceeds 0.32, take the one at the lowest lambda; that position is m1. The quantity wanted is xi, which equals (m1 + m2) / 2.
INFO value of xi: 741.70 nm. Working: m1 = 732.2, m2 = 751.2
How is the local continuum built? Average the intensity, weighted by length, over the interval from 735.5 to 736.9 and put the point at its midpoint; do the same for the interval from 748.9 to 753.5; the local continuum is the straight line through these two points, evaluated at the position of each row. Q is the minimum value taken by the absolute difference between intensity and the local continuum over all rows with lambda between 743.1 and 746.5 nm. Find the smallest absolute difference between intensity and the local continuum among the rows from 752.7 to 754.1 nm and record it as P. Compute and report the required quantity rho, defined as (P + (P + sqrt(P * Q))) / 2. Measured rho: 0.02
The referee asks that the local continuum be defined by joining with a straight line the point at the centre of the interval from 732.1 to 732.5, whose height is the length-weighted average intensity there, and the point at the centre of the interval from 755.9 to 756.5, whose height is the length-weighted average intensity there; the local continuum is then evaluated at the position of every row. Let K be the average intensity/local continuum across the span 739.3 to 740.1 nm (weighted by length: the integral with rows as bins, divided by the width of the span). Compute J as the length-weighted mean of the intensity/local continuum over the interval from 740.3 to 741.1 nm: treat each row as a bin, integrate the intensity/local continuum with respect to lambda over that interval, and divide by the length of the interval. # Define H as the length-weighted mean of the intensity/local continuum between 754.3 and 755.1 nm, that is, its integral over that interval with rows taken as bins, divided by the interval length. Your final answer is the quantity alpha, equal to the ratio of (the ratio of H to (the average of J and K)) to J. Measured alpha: 1.01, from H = 0.99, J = 0.99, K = 1.00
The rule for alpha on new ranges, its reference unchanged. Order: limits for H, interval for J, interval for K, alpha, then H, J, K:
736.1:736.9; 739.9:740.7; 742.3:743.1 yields 1.03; 0.99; 0.98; 0.99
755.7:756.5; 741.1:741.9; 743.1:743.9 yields 1.04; 1.00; 0.97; 1.01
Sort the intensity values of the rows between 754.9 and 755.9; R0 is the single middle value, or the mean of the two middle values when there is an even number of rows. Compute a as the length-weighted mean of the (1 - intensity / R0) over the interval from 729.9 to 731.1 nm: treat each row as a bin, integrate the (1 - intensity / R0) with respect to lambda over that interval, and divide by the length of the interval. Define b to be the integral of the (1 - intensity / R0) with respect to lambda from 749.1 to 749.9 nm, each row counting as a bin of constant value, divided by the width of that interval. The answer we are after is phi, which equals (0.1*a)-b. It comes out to -0.03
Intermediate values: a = -0.022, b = 0.02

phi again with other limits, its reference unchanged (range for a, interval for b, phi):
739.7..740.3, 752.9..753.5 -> -0.01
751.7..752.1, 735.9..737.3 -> 0.01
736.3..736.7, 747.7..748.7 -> 0.01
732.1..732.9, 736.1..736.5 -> -0.01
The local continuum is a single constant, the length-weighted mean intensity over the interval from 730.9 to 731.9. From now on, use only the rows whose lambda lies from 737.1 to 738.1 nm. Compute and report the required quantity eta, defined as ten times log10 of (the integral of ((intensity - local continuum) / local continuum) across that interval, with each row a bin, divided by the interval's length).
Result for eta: -21.0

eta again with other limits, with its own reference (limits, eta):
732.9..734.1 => -18.9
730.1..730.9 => -20.9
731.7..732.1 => -22.5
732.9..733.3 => -19.0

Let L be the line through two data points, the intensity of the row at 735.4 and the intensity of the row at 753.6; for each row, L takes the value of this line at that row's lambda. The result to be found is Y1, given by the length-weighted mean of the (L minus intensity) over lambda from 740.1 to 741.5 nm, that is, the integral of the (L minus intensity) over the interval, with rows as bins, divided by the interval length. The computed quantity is 1.4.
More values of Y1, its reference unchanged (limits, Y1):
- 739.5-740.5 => 1.0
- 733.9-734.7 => -0.3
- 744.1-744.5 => 1.3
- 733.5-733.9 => -0.2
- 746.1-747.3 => 0.9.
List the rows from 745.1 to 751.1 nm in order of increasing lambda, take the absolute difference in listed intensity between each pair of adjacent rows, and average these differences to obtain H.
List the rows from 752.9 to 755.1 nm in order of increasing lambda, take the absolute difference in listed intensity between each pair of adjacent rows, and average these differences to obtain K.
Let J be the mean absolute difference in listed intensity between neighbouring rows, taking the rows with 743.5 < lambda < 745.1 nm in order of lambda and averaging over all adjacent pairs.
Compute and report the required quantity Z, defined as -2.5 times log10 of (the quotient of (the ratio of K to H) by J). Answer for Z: 0.1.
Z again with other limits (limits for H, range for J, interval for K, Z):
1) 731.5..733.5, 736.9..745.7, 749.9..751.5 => -0.5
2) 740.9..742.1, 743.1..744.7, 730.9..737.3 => -0.2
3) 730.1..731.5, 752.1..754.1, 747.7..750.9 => -0.8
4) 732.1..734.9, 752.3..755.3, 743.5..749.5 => -0.1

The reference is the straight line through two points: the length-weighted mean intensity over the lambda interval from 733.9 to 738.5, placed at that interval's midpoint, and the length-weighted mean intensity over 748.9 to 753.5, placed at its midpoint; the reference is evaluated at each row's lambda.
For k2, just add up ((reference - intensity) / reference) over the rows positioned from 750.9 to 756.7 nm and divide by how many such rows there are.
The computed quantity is -0.013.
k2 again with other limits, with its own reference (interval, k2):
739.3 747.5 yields 0.009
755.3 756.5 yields -0.016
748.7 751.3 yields 0.008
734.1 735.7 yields 0.001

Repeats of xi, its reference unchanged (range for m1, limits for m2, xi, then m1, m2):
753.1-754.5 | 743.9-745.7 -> 749.00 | 753.2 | 744.8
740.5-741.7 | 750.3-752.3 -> 746.00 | 740.8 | 751.2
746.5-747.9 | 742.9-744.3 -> 745.70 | 747.2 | 744.2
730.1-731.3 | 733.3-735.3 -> 732.70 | 730.8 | 734.6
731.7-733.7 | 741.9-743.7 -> 737.20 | 732.0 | 742.4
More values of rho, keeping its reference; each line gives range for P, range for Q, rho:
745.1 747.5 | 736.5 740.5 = 0.19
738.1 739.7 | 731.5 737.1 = 0.11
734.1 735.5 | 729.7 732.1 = 0.08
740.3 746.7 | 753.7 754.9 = 0.04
